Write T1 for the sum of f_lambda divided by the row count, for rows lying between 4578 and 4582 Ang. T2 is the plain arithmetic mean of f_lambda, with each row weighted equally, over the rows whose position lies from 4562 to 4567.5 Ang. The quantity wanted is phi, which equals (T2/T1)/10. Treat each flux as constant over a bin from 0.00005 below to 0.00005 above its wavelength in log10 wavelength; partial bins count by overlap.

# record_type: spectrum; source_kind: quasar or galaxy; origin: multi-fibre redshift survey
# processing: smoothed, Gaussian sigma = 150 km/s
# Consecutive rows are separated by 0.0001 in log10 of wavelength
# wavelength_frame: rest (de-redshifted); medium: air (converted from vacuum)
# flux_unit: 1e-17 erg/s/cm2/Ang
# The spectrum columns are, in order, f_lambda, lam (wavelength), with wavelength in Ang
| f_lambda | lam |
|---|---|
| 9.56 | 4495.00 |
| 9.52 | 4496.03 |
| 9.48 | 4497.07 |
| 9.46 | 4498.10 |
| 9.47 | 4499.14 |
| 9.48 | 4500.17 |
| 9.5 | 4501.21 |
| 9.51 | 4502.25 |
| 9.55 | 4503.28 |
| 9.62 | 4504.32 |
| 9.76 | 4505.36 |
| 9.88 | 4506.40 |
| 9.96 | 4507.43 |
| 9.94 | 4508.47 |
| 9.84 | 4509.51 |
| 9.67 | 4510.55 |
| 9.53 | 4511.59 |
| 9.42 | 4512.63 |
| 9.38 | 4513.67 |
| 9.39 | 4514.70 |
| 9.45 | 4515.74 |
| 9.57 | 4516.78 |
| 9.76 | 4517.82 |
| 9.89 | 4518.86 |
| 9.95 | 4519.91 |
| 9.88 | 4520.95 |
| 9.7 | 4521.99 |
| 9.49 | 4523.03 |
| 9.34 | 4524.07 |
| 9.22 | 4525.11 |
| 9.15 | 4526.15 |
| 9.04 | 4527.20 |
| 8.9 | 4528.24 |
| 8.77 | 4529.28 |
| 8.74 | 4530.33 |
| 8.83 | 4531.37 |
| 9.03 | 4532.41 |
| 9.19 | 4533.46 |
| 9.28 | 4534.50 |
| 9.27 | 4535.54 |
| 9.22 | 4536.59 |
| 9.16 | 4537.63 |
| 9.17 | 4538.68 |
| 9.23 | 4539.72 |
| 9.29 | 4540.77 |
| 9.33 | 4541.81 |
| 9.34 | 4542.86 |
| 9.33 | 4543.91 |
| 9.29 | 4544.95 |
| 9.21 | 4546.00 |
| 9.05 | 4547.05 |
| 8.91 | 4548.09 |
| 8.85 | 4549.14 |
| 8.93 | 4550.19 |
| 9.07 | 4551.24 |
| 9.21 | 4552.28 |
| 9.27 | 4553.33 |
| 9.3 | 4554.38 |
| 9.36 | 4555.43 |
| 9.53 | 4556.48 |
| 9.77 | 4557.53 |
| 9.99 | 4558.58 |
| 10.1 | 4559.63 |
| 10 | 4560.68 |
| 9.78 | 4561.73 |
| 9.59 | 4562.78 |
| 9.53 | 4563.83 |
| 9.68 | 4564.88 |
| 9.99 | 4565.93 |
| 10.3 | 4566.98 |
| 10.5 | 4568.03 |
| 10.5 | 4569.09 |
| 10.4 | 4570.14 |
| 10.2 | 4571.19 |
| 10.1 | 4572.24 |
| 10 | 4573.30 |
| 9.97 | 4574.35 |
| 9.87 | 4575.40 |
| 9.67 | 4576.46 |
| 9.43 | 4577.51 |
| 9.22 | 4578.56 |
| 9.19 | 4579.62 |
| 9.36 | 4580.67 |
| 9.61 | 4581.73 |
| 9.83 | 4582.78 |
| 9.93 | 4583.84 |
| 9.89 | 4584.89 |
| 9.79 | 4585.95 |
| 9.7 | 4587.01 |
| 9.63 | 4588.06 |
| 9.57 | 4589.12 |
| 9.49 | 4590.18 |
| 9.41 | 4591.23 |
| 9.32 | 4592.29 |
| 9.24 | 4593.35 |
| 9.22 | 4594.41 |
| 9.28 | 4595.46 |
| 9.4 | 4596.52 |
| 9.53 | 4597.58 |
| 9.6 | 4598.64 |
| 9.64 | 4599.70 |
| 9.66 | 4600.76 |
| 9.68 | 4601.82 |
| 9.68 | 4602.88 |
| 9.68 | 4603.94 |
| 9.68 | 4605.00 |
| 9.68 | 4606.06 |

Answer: 0.105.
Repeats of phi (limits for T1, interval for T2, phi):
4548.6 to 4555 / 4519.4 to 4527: 0.105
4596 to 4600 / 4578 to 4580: 0.096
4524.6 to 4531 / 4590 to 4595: 0.104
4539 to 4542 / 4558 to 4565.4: 0.106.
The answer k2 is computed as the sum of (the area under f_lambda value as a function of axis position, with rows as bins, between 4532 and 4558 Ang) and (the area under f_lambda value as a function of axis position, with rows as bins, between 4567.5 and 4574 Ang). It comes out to 307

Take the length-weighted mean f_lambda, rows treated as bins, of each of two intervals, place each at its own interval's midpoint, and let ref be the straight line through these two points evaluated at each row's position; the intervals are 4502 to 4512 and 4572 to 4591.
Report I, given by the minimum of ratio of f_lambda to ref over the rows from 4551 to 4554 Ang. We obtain 0.94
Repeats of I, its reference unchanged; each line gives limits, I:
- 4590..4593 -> 0.96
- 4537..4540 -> 0.94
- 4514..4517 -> 0.97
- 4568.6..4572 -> 1.05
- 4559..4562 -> 1.01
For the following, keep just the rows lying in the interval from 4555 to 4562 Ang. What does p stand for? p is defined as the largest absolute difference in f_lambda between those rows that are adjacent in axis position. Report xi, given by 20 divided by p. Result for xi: 83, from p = 0.240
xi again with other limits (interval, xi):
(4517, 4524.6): 95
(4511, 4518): 105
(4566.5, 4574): 100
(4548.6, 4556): 143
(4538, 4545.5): 333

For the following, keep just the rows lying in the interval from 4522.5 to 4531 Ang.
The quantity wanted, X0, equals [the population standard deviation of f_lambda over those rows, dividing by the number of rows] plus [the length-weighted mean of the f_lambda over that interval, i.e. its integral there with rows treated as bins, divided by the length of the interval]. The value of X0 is 9.33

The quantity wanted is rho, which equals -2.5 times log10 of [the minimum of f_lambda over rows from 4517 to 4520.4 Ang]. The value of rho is -2.47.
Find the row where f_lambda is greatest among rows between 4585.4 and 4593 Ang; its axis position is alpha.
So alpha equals 4585.95 Ang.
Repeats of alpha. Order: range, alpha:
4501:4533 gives 4507.43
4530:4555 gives 4542.86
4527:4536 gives 4534.50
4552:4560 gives 4559.63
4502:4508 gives 4507.43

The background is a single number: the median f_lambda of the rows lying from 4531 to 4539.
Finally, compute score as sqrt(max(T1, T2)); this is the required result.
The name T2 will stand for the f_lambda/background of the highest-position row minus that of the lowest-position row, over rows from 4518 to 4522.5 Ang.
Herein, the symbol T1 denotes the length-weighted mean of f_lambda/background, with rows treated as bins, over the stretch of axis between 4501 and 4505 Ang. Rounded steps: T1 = 1.040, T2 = -0.021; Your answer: 1.02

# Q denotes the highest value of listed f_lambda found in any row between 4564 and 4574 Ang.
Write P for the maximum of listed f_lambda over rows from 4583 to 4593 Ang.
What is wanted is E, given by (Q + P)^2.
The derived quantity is 417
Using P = 9.93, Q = 10.5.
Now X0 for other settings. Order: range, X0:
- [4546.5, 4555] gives 9.24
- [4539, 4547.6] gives 9.35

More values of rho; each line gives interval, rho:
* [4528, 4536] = -2.35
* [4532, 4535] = -2.39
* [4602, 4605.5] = -2.46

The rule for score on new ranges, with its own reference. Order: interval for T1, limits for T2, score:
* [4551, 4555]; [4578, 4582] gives 1.00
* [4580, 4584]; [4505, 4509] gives 1.02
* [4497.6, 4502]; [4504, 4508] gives 1.02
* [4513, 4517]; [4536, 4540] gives 1.01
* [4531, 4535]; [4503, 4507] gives 1.00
